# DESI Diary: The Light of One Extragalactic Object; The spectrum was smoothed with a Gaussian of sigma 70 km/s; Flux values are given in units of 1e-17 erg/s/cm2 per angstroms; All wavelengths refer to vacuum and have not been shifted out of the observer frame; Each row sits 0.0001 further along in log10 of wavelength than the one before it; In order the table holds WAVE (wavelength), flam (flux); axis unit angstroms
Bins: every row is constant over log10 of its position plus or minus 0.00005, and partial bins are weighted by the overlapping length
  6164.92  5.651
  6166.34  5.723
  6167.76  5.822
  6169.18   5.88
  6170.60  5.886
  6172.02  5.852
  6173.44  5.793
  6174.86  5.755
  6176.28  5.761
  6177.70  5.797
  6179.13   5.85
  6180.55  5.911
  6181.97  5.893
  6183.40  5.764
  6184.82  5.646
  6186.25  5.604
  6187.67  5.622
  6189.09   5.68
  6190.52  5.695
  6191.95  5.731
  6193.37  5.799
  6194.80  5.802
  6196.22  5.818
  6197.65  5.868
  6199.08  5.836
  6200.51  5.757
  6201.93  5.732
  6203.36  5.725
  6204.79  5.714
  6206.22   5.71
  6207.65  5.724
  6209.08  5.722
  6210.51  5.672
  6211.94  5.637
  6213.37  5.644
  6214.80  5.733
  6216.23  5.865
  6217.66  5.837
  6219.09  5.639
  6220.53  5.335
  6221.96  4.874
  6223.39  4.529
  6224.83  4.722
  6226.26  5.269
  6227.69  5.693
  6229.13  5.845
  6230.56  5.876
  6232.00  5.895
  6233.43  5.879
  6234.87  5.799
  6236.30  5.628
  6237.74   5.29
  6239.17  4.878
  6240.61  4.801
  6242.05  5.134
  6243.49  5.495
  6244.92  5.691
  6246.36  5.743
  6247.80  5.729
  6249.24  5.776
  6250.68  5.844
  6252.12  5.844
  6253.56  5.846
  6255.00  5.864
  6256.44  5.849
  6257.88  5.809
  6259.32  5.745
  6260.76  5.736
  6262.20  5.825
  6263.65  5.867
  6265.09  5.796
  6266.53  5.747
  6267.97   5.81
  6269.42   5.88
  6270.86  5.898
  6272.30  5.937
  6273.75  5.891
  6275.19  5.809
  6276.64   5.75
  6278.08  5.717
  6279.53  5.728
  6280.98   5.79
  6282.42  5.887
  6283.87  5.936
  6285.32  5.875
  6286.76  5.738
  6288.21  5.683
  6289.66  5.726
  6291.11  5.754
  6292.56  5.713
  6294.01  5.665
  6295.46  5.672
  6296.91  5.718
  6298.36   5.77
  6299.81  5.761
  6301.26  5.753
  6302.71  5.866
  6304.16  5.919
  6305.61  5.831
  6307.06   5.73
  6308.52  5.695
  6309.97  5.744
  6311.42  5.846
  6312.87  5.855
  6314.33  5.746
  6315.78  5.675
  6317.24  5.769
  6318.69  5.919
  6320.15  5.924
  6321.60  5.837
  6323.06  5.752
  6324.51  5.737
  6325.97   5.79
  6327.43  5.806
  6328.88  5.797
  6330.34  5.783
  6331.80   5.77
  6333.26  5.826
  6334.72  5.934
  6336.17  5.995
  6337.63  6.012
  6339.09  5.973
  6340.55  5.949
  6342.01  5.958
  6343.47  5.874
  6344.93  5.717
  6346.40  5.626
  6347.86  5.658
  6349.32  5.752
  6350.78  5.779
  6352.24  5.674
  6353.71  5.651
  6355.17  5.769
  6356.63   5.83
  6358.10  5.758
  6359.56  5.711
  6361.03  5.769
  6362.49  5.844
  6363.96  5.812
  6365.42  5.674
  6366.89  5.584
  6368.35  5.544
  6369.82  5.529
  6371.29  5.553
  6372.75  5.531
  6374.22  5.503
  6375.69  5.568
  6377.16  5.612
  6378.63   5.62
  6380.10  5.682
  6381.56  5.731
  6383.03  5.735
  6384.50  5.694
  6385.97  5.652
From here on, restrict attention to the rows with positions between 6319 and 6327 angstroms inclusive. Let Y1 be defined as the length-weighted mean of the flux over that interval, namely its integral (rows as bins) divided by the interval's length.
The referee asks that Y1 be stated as 5.81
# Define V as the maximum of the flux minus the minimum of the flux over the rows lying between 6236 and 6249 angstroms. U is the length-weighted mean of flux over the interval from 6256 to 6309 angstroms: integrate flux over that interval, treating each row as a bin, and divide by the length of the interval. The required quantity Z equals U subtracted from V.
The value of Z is -4.85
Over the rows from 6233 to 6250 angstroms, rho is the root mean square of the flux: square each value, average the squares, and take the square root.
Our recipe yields 5.50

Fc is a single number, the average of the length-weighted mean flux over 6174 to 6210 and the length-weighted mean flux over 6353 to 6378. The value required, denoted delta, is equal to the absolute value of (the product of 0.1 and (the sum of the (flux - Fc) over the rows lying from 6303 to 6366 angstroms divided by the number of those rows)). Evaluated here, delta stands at 0.0093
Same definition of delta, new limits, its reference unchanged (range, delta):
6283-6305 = 0.0061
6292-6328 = 0.0071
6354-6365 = 0.0076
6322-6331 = 0.0069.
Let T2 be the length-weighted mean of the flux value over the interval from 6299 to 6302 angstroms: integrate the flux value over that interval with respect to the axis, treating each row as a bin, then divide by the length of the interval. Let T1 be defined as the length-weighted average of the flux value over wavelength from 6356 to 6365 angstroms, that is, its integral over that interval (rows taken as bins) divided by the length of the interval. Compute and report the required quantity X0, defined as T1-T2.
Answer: 0.019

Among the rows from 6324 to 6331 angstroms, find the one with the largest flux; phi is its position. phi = 6327.43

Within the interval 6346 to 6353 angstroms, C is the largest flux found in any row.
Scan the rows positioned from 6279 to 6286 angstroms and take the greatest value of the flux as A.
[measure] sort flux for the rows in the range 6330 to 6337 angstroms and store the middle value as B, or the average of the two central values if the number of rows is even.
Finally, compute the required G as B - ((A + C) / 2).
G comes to -0.03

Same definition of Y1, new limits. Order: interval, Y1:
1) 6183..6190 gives 5.66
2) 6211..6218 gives 5.74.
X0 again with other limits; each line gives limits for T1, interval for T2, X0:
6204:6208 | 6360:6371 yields 0.038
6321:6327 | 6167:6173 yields -0.085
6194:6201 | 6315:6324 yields -0.001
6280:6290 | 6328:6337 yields -0.050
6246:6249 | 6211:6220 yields 0.021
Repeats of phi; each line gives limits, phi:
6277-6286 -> 6283.87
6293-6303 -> 6302.71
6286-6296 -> 6291.11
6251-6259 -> 6255.00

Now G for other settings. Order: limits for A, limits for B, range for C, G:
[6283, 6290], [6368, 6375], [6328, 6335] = -0.40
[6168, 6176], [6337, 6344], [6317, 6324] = 0.05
